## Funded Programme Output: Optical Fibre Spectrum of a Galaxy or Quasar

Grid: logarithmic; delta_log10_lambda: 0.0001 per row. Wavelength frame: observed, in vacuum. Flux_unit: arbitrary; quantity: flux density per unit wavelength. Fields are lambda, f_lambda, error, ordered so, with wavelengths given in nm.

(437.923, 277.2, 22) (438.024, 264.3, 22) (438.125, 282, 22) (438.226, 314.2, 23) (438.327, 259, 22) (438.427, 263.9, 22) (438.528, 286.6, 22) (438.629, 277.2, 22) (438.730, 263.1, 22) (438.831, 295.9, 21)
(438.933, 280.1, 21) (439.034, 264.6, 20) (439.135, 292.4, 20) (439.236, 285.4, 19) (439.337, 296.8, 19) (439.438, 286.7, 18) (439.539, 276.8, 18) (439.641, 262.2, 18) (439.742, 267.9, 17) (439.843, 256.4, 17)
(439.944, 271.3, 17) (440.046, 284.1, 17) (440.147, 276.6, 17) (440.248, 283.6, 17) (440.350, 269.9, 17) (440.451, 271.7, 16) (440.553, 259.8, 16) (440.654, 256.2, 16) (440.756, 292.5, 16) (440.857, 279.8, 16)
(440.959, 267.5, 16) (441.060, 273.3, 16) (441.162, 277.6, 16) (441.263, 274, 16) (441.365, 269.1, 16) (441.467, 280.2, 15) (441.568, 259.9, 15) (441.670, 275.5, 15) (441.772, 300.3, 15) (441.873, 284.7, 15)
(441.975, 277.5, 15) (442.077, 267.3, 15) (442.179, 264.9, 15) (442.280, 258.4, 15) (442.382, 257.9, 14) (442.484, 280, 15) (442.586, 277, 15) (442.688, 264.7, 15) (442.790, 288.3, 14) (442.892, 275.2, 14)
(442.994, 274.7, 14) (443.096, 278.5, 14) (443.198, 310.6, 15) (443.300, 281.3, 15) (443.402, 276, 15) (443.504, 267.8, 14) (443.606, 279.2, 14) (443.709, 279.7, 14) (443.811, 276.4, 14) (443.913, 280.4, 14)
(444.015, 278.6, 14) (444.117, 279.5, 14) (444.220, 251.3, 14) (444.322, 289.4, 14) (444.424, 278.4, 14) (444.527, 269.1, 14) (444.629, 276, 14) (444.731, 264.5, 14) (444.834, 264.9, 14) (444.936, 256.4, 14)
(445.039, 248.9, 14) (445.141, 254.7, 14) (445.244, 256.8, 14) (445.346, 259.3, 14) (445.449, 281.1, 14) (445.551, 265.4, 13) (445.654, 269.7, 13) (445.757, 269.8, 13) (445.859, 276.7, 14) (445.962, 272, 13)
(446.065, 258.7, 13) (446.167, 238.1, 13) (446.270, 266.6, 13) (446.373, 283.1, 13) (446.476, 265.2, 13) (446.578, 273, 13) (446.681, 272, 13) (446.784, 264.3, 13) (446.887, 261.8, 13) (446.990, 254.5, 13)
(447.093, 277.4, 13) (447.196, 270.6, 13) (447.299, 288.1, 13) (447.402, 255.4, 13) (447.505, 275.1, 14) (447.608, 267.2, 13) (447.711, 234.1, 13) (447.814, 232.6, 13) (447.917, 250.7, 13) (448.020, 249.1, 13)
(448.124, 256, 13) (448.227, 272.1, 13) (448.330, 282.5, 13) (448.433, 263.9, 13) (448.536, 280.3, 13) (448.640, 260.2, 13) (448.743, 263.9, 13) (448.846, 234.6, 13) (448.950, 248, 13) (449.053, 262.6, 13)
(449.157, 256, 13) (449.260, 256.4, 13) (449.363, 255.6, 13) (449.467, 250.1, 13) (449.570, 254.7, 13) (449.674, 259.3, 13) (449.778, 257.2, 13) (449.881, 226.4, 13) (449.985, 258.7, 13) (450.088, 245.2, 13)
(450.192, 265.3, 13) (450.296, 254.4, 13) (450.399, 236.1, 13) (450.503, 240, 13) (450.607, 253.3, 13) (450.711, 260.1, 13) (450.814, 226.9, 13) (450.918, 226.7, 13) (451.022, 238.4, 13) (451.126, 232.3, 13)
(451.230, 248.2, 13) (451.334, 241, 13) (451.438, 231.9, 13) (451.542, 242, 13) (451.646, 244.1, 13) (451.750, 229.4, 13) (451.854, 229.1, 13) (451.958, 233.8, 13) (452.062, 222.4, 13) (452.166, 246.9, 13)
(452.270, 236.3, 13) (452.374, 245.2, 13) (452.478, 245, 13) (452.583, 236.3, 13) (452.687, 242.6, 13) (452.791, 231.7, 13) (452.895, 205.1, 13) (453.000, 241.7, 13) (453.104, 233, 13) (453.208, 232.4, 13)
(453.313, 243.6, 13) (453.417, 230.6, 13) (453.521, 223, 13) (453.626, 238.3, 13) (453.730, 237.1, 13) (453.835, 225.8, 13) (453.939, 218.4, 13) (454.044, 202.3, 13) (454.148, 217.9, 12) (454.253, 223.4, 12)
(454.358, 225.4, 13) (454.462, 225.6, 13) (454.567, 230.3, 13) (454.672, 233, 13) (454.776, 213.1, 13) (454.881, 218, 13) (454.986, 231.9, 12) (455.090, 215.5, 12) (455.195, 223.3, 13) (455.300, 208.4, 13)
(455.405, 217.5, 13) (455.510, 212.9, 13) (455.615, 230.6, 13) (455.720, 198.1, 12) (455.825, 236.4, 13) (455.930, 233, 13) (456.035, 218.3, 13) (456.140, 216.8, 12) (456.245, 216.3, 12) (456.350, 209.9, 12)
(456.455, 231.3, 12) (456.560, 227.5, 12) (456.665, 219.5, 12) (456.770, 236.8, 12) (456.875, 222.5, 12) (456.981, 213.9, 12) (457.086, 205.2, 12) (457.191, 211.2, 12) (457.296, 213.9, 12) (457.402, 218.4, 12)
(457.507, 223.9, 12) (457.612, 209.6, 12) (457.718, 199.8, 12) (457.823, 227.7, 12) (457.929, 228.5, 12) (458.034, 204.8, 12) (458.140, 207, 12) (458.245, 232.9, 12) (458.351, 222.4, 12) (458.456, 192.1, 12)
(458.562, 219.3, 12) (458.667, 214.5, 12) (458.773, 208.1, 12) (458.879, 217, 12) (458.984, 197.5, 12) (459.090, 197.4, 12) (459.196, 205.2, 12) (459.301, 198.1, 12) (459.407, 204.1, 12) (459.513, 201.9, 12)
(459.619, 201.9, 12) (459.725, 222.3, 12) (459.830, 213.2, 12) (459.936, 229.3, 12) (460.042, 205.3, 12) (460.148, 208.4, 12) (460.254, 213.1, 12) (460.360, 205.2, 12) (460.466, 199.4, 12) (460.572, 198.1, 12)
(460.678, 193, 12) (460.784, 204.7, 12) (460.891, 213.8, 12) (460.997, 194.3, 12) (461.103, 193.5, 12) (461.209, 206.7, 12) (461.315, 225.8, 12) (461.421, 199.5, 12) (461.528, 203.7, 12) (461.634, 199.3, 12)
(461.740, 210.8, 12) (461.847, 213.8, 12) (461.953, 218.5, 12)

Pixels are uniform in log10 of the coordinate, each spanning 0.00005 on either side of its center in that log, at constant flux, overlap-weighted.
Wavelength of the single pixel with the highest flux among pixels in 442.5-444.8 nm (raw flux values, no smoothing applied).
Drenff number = 443.198 nm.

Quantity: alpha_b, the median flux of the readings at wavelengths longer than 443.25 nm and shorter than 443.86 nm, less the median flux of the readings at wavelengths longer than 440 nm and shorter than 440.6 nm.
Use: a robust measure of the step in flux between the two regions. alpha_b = 4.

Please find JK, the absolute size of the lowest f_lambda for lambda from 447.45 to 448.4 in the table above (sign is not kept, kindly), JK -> 233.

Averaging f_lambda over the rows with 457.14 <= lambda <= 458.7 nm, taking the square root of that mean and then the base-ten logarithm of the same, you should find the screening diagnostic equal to 1.17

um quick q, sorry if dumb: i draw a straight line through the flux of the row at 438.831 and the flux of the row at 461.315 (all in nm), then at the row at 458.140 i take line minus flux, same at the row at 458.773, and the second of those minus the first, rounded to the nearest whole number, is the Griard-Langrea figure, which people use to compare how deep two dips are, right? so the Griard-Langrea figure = -3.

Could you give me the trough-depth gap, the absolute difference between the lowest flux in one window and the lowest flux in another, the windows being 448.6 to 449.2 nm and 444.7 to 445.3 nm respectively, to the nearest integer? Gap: 14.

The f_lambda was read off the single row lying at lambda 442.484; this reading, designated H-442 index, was 280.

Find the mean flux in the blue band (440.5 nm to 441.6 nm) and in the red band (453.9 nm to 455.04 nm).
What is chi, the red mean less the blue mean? -50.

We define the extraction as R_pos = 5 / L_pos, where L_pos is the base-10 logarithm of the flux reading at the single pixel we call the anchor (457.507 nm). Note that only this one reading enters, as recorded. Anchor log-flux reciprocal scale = 2.13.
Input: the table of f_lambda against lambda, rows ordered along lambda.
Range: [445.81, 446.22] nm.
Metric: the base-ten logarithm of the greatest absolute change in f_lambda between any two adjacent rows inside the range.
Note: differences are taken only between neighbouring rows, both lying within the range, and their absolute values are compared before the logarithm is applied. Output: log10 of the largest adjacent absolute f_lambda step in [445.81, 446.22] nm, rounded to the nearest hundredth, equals 1.31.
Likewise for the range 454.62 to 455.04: 1.30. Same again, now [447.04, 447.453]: 1.51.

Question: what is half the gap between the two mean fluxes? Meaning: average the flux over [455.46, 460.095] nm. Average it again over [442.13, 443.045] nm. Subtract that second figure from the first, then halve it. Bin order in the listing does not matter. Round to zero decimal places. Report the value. -28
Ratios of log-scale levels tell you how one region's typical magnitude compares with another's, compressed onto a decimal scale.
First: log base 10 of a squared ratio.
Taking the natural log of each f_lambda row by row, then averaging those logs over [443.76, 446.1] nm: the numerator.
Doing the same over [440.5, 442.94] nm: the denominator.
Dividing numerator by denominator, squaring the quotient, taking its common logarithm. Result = -0.003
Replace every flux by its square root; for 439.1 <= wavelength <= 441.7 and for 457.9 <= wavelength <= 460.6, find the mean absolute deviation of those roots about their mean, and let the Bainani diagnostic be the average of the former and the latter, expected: 0.288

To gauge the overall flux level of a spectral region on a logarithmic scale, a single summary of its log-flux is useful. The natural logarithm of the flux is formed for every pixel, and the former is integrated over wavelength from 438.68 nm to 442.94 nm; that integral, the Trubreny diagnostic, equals 24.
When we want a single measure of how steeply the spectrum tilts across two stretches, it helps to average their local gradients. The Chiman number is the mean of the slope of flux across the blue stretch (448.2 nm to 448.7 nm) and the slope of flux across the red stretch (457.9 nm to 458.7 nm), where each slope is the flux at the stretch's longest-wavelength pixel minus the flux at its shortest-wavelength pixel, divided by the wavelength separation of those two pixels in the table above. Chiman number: -24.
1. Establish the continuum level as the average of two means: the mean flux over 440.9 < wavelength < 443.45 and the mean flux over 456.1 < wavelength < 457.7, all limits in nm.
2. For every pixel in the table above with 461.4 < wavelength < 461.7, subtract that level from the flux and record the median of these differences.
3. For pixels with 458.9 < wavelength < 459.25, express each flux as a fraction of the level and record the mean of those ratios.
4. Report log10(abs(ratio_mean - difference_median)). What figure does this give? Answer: 1.7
